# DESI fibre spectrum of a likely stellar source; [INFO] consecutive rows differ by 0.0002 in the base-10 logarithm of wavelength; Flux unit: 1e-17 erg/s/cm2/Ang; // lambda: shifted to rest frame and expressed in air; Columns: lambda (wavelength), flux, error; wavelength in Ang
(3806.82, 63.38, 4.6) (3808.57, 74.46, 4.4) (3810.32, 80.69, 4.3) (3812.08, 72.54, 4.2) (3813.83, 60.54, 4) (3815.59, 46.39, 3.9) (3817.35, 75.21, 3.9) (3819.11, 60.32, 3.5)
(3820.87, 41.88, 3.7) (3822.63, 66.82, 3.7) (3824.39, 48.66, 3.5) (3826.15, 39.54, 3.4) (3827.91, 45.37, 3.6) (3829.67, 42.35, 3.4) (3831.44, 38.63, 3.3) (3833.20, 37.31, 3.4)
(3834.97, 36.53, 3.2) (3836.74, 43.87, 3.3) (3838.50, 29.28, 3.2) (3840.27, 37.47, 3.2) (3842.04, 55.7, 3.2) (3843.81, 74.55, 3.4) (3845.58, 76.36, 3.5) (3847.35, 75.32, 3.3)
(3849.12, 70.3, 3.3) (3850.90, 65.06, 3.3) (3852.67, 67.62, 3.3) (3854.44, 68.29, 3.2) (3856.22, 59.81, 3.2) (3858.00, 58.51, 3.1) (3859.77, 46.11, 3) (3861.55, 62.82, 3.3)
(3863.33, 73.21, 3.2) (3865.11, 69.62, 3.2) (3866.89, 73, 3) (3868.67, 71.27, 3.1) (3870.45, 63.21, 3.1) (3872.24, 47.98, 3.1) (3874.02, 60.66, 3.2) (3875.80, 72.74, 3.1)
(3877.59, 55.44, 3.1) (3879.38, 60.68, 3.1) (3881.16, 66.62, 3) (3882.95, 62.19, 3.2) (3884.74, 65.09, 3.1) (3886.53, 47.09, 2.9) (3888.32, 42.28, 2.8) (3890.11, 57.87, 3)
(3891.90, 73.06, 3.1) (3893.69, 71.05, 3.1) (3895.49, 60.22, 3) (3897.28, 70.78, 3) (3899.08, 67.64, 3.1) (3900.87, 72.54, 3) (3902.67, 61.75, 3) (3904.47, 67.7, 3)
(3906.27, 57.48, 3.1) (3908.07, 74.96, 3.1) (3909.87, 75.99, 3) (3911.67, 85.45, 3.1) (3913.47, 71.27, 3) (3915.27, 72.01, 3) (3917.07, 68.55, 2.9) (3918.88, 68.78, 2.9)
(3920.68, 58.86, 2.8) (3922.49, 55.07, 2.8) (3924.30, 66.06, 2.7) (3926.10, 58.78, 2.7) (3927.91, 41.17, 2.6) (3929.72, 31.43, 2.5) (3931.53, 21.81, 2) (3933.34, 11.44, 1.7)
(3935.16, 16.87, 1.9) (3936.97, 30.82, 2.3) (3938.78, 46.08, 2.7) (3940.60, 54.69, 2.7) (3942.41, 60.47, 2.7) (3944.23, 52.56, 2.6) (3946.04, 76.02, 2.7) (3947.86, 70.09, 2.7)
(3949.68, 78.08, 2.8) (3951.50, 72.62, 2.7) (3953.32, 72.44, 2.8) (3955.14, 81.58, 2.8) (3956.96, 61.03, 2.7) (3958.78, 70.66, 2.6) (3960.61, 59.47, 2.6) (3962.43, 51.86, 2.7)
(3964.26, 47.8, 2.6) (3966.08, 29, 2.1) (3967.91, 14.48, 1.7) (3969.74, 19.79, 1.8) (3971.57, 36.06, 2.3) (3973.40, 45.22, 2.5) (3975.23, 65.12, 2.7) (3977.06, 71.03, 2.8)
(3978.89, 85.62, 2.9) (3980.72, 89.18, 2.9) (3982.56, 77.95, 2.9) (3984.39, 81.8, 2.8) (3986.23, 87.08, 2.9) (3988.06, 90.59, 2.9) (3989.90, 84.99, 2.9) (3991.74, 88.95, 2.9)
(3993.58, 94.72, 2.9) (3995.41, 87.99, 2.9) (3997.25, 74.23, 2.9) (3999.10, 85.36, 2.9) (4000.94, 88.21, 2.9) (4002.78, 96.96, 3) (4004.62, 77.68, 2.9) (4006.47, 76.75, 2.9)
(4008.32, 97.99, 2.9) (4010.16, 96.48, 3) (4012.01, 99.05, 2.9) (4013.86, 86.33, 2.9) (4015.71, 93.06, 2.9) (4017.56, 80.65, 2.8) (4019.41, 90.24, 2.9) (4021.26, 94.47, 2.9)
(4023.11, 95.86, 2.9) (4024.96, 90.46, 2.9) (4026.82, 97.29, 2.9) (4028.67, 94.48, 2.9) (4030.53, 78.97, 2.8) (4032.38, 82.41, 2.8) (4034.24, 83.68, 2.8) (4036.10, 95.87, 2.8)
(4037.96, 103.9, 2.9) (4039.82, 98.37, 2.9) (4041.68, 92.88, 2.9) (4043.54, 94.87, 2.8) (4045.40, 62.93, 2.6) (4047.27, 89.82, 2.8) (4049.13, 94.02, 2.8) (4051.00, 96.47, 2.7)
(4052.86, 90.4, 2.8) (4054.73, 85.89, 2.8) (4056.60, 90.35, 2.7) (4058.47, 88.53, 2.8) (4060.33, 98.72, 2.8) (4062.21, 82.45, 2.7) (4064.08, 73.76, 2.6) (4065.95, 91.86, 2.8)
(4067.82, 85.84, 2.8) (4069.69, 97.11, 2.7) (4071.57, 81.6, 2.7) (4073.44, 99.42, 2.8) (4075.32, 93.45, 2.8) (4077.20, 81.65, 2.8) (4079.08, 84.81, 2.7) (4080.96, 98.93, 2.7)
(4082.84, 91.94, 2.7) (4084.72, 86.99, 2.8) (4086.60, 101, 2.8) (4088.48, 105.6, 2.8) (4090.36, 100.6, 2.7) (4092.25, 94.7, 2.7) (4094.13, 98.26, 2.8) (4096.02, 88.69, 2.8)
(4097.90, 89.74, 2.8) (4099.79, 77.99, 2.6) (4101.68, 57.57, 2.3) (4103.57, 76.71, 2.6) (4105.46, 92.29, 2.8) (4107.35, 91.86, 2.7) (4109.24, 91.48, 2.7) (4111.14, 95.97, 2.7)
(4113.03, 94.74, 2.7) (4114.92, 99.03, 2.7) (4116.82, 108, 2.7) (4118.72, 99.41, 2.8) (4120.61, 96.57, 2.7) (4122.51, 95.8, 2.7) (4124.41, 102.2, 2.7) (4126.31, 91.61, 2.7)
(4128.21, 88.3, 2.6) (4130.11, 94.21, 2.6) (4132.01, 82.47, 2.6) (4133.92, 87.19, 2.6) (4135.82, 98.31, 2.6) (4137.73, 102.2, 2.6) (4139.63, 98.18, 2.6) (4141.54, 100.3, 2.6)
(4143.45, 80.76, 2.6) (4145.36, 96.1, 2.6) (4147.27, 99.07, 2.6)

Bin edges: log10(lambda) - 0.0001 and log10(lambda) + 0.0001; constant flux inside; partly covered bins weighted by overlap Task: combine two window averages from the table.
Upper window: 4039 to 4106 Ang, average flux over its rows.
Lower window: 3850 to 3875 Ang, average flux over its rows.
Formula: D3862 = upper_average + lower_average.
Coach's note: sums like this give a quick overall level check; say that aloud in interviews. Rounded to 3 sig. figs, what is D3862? 153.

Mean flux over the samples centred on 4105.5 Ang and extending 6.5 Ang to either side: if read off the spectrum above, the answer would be 83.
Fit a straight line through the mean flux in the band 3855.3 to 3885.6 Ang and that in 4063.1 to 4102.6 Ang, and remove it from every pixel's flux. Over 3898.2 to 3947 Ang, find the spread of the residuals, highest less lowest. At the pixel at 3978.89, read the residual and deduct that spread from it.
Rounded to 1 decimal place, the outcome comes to -67.6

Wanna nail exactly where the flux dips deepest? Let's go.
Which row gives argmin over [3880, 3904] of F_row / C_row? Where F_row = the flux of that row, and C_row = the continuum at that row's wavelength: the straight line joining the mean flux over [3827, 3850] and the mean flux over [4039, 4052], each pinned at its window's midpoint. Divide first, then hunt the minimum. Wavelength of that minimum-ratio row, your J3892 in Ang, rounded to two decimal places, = 3888.32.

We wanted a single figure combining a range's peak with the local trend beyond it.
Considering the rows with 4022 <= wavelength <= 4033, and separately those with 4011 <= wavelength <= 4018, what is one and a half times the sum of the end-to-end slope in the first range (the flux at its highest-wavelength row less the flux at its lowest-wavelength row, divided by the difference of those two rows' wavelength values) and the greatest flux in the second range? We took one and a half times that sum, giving 146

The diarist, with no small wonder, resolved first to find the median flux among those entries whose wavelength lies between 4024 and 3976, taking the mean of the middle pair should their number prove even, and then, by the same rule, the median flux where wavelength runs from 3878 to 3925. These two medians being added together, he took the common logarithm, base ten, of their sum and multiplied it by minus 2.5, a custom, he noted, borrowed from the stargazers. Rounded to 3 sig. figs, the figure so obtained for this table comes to -5.48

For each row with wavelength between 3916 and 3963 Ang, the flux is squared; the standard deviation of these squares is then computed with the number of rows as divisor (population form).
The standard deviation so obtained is 1823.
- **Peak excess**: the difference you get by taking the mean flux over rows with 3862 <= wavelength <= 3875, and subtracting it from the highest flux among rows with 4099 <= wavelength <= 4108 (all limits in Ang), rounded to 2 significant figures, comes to 27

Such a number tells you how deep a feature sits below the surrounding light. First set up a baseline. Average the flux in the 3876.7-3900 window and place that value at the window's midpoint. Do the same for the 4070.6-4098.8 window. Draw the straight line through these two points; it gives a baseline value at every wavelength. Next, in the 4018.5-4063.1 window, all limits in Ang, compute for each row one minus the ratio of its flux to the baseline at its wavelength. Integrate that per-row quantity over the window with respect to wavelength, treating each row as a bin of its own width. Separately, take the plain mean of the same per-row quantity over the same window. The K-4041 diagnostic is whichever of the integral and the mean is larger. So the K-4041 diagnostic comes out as 0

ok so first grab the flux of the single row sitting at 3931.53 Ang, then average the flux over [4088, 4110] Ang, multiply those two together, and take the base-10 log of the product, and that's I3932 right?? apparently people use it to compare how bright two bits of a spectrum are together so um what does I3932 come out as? 3.29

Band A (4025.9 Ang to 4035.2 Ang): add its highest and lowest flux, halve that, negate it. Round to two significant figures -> -88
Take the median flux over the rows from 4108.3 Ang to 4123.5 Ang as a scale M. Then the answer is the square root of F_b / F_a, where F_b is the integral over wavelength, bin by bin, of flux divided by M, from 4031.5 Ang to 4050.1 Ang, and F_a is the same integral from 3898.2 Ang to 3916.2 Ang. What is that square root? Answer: 1.15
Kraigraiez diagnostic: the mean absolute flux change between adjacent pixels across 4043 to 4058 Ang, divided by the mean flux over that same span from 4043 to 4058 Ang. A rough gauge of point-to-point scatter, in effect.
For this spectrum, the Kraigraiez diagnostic 0.13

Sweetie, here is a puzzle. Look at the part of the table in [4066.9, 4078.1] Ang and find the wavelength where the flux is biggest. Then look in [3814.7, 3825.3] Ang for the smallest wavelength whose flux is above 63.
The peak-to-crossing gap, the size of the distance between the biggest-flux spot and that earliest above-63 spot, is 256.1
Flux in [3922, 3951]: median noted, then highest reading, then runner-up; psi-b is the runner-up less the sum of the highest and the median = -56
